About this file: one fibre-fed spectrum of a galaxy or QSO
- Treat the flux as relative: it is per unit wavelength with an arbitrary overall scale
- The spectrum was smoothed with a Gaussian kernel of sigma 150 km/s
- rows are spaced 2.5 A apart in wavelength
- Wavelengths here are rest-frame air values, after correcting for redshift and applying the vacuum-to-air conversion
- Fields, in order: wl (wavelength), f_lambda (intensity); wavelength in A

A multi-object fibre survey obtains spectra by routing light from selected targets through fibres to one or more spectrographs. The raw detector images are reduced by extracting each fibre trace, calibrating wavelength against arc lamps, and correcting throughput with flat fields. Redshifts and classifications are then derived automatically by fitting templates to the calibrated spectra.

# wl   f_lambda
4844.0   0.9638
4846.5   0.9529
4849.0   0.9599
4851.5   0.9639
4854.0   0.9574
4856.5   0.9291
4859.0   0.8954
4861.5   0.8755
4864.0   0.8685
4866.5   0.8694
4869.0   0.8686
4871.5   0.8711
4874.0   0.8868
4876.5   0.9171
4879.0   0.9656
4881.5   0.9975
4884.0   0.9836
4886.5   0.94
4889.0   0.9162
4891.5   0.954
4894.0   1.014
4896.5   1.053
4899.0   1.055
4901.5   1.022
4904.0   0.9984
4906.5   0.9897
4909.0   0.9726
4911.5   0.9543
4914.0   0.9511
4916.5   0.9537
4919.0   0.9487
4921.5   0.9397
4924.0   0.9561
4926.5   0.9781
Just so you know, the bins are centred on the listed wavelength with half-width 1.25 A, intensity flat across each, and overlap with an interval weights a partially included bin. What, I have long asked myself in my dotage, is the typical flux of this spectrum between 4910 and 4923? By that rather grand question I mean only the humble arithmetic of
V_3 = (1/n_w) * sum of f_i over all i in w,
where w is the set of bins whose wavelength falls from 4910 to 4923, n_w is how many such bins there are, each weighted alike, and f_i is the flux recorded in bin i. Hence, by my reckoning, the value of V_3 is 0.95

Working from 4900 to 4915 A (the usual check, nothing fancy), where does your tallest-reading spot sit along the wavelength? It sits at 4901.5 A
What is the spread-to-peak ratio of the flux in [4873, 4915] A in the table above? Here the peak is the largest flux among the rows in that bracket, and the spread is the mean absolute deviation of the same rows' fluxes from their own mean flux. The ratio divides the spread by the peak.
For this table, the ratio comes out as 0.035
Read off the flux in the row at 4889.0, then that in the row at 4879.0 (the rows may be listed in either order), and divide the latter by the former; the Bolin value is 1.05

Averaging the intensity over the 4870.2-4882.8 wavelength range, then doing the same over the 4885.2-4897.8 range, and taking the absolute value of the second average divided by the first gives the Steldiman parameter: 1.05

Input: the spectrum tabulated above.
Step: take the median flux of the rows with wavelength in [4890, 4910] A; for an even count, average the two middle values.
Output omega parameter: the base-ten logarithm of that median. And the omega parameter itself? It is 0.003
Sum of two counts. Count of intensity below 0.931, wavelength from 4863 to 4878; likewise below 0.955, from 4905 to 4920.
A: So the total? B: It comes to 10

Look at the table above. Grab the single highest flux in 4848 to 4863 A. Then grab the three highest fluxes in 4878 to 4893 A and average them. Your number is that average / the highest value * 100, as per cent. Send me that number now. 102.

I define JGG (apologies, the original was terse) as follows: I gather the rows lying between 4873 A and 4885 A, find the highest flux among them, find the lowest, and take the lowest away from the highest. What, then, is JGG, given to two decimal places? 0.11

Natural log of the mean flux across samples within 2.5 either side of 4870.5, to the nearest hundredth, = -0.14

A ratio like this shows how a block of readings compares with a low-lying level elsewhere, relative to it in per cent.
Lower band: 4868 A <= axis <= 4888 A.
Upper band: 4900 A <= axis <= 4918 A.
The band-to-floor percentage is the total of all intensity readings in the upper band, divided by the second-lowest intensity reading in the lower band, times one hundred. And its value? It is 785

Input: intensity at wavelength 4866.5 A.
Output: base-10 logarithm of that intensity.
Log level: -0.061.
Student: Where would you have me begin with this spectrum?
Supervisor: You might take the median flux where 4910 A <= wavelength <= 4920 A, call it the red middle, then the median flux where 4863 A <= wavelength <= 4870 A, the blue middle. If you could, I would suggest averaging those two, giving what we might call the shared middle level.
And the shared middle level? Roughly 0.91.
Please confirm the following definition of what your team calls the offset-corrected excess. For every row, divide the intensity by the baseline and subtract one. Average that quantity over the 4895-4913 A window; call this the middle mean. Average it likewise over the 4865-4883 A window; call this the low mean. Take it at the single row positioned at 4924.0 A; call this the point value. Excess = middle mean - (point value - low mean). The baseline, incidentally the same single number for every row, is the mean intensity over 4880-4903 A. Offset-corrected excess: -0.032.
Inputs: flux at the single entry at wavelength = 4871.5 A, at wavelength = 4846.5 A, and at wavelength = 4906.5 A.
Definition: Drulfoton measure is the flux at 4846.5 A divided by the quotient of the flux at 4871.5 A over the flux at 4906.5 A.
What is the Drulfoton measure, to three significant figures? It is 1.08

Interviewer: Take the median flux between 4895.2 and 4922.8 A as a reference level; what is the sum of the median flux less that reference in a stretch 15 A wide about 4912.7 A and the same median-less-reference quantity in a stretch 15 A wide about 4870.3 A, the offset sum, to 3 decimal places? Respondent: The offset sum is -0.121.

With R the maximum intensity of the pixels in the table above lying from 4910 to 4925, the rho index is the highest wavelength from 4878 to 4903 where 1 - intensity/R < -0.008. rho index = 4901.5 A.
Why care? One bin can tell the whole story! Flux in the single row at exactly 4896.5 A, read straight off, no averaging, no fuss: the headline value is 1.053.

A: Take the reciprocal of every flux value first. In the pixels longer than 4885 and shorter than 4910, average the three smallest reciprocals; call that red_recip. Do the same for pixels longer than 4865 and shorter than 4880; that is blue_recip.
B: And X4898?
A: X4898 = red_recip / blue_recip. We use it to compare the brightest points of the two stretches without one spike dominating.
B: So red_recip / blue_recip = 0.88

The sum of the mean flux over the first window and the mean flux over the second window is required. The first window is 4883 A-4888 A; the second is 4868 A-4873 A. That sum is 1.83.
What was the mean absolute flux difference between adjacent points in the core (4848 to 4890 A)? 0.0195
